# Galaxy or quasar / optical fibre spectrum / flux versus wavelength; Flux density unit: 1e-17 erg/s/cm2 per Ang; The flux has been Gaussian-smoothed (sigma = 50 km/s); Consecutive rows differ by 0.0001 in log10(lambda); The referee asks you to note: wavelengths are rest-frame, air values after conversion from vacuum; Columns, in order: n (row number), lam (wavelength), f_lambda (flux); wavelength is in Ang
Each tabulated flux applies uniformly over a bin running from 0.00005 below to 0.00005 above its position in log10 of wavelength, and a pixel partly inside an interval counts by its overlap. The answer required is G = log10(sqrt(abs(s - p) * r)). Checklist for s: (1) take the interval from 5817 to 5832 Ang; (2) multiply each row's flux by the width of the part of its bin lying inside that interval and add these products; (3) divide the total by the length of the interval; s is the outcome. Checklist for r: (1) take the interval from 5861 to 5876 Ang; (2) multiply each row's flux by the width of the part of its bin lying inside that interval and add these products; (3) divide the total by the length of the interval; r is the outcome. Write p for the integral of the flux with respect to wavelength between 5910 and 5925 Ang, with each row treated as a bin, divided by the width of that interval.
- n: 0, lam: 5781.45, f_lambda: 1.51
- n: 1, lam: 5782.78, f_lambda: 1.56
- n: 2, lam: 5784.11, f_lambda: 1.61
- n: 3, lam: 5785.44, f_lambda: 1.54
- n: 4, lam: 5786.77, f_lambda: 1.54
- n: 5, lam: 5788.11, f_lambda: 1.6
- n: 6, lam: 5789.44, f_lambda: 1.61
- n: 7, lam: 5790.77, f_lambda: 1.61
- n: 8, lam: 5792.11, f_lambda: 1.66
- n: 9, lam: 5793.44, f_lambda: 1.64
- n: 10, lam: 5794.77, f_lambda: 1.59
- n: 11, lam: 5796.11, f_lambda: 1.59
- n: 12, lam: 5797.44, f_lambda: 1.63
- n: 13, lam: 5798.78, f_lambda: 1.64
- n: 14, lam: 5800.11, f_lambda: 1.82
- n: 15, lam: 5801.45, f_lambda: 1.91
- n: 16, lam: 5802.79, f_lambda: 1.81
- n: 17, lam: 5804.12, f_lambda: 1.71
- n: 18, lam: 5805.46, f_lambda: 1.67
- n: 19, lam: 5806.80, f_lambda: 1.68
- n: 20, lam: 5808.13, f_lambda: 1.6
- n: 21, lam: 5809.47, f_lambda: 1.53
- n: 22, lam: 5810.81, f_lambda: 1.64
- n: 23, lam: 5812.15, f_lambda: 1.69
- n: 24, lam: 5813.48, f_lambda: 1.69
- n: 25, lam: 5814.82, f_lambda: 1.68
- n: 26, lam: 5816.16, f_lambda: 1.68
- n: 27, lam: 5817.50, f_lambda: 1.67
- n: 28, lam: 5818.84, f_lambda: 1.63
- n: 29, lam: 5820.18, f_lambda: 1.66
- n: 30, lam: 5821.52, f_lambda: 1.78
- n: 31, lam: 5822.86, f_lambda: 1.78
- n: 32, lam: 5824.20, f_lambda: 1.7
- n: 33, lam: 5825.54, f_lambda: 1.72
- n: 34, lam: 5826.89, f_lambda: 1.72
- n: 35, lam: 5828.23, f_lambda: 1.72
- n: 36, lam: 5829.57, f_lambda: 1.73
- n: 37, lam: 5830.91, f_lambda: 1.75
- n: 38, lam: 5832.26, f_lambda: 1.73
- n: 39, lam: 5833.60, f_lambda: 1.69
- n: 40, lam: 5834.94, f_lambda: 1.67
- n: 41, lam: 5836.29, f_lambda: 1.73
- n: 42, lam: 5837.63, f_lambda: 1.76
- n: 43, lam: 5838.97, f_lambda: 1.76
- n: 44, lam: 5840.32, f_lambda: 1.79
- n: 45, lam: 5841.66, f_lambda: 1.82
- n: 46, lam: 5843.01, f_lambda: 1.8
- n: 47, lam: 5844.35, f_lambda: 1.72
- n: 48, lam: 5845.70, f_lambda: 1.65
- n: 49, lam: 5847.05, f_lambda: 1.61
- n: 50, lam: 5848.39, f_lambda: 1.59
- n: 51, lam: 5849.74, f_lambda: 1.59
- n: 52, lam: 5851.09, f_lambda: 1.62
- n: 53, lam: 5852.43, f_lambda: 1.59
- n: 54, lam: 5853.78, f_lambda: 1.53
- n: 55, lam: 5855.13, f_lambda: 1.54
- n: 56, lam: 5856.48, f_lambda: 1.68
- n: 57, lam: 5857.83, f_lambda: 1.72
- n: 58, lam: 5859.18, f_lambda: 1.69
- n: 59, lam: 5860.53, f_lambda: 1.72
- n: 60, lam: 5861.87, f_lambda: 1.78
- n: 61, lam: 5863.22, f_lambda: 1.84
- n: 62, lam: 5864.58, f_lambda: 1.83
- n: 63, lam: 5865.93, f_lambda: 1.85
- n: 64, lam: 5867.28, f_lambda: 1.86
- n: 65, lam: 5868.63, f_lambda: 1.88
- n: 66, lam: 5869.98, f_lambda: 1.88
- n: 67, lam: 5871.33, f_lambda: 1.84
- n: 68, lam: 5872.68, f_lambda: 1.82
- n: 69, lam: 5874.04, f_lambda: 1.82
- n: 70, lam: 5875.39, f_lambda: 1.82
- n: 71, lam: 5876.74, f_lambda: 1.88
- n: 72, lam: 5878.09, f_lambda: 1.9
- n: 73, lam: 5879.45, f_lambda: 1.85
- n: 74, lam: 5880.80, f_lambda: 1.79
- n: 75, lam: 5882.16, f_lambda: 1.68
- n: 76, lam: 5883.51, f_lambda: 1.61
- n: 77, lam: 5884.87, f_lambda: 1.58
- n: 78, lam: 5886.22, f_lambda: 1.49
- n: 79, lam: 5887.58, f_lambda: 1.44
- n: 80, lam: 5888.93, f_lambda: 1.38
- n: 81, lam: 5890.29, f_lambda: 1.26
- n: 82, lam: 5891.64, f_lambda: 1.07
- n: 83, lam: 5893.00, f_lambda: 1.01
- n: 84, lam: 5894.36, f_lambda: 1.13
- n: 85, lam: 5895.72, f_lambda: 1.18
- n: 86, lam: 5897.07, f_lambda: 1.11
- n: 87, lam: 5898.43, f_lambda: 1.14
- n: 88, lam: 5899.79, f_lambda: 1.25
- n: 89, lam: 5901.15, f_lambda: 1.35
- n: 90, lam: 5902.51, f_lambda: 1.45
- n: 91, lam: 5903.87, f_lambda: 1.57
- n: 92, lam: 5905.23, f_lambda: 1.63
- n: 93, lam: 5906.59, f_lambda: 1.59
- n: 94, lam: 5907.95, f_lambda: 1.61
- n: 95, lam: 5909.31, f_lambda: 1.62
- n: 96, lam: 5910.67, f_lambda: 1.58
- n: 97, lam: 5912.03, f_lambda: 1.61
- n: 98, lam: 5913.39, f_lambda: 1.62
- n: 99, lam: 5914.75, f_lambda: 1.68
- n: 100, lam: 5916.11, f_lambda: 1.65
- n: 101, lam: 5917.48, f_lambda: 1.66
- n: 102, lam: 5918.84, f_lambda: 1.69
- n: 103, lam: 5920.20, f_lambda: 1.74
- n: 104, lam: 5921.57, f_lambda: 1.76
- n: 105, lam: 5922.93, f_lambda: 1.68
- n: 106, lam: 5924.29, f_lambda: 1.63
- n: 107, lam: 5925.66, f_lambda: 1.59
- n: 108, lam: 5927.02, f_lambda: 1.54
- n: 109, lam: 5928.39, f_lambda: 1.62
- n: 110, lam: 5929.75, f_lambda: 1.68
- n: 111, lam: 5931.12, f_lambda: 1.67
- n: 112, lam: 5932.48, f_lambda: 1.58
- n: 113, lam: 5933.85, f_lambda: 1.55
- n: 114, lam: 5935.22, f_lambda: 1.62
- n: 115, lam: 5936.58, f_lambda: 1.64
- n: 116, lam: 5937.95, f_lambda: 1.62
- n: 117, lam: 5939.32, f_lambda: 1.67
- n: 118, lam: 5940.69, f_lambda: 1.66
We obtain -0.51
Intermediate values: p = 1.66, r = 1.84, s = 1.7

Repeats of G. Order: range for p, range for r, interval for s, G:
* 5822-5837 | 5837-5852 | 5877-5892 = -0.29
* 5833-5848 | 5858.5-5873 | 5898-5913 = -0.19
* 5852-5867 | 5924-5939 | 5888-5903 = -0.05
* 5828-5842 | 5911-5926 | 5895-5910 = -0.13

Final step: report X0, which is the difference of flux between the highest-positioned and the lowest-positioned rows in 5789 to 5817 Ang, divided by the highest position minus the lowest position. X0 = 0.0026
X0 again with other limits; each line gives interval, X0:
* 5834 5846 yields -0.0019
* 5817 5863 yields 0.0025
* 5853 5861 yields 0.0281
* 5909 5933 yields -0.0017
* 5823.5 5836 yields -0.0028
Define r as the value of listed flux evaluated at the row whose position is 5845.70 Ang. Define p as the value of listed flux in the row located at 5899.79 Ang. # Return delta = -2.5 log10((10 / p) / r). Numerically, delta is -1.71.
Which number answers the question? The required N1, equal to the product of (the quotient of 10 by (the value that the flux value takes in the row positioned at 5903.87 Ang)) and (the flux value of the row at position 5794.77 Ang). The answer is 10.1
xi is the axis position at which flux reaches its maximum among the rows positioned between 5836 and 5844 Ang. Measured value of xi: 5841.66 Ang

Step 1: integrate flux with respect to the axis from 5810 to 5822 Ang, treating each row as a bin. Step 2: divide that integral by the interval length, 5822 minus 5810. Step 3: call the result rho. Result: 1.68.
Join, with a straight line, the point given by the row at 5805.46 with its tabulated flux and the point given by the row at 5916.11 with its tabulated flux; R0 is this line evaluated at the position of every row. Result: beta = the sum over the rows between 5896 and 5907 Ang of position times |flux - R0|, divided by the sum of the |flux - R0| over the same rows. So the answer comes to 5899.6 Ang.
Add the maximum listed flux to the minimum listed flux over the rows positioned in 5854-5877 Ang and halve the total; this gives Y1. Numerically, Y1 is 1.710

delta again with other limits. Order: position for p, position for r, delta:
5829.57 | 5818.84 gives -1.37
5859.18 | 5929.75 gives -1.37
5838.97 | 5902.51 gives -1.48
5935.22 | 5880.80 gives -1.34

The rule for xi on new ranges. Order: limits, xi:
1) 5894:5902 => 5901.15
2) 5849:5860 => 5857.83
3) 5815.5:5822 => 5821.52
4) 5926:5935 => 5929.75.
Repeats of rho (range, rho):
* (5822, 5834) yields 1.73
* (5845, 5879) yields 1.74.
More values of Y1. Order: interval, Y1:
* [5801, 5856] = 1.720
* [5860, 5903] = 1.455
